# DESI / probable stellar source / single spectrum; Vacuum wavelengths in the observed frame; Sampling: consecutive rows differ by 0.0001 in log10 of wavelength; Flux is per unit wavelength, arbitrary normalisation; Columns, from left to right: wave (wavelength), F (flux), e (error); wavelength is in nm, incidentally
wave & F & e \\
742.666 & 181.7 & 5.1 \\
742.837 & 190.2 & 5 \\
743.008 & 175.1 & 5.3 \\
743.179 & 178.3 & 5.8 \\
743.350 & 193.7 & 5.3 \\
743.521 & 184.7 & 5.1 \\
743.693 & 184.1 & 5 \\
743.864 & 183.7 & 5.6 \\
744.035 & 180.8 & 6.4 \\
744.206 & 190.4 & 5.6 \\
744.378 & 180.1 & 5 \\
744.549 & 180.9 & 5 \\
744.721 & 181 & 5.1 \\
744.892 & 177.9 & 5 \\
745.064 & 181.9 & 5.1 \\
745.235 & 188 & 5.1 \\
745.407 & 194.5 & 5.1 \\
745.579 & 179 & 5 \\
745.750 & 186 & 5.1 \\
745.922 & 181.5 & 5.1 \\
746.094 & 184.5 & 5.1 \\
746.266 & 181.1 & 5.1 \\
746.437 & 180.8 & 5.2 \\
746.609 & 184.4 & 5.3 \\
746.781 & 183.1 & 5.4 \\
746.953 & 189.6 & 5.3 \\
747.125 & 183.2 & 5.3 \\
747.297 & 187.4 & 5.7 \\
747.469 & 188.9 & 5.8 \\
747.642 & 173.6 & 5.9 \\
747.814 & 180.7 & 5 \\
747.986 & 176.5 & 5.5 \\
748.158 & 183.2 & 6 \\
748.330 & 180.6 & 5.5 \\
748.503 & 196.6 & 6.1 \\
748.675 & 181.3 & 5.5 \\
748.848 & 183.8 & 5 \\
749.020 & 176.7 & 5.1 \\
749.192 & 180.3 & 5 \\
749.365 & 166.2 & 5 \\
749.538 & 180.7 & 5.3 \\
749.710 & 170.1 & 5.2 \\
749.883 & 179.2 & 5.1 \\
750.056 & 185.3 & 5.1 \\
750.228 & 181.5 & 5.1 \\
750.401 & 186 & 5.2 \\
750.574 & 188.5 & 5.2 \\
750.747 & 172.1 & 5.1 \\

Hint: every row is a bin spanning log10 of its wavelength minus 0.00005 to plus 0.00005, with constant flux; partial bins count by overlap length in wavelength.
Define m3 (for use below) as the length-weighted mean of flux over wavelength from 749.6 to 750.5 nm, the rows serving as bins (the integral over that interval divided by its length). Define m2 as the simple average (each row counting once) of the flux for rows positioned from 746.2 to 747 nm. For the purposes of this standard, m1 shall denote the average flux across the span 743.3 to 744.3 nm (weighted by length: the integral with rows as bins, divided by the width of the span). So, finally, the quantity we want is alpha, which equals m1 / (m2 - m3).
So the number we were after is 58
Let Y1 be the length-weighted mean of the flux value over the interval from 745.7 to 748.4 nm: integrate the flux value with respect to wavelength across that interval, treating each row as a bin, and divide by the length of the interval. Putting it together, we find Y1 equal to 183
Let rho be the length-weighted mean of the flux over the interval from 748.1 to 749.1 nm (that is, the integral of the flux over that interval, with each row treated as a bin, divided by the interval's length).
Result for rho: 184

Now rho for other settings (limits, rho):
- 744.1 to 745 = 182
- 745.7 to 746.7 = 183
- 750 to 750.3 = 184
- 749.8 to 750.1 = 182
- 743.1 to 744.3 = 185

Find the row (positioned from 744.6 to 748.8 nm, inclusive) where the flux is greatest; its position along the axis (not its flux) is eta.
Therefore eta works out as 748.503 nm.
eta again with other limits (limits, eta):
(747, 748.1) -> 747.469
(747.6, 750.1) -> 748.503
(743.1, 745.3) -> 743.350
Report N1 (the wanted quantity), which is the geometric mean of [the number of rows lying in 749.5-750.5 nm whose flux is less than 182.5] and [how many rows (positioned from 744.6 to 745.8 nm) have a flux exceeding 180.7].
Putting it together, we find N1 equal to 4.47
